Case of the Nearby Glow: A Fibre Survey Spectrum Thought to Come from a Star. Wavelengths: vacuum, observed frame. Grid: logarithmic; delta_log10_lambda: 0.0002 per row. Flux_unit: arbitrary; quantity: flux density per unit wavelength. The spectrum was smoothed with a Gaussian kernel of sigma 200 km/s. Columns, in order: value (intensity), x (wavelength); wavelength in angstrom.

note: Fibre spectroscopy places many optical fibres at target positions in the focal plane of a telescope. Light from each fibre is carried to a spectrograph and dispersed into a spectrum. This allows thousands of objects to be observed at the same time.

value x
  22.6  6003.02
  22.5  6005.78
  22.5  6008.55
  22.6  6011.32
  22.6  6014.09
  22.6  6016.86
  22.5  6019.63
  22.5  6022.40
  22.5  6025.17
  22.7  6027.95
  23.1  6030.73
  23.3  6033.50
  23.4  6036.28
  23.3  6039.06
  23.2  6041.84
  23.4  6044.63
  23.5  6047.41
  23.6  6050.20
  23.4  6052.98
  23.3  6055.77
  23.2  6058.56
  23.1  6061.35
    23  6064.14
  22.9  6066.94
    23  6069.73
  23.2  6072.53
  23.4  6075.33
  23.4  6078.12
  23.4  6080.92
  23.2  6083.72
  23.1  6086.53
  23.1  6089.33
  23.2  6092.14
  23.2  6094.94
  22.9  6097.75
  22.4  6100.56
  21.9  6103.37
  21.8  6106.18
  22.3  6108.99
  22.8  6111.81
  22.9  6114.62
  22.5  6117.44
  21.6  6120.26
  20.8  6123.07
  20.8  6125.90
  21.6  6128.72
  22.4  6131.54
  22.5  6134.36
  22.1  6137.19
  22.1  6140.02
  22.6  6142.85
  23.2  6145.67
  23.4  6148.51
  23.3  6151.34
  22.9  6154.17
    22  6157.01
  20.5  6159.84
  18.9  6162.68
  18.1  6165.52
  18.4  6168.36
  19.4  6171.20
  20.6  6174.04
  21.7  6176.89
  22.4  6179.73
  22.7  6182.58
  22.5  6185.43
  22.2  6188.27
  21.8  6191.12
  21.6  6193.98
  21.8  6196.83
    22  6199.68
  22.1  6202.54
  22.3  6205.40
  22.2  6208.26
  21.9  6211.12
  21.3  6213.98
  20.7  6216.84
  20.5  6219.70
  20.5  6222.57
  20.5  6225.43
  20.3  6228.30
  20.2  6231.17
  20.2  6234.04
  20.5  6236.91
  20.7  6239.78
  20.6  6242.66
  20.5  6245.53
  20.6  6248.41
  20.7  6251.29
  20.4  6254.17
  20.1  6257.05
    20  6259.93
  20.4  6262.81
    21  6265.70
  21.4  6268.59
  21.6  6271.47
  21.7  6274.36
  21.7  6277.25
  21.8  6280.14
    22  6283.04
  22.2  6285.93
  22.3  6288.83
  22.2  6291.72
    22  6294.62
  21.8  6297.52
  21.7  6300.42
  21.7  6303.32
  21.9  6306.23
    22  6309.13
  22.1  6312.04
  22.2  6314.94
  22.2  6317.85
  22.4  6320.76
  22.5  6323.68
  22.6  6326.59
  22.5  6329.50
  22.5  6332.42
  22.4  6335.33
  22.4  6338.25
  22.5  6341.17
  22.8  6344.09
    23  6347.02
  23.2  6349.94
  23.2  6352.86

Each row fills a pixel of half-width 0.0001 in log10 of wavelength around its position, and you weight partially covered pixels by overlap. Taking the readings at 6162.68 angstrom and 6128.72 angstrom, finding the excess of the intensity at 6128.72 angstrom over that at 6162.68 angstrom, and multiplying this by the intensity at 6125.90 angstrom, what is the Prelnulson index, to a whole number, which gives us 56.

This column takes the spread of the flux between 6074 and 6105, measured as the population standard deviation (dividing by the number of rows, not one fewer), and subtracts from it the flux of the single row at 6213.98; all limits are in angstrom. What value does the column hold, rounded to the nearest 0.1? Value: -20.9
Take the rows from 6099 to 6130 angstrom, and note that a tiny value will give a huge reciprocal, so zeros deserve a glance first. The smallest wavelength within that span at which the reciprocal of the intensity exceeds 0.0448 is 6103.37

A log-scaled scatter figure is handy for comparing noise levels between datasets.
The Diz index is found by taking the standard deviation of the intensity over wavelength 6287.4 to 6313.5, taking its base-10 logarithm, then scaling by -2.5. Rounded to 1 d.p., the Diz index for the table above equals 1.7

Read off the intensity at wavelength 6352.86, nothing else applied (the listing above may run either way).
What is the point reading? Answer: 23.2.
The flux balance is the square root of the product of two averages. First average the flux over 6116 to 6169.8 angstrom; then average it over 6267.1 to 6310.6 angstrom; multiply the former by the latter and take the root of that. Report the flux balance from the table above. 21.7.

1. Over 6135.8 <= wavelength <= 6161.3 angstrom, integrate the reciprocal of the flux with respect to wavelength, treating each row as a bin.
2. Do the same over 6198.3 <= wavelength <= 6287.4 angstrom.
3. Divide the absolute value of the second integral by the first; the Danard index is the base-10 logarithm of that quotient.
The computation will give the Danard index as 0.57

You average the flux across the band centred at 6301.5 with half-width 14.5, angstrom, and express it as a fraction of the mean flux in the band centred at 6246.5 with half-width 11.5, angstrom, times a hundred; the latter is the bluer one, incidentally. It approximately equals 107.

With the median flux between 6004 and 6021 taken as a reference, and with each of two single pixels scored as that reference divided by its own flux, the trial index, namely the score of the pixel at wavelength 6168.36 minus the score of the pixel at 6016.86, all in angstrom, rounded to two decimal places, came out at 0.23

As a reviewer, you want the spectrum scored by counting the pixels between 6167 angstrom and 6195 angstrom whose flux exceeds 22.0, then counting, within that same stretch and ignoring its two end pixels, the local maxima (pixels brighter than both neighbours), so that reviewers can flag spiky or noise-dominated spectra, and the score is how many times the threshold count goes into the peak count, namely 0.25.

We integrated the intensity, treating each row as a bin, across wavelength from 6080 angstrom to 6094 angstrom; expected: 325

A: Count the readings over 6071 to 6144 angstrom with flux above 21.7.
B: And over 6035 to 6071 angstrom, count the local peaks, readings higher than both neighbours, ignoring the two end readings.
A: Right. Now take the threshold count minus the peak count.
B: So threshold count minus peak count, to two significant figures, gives 21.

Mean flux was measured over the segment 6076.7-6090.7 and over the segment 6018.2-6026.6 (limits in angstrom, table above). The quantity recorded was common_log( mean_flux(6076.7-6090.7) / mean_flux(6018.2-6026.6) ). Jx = 0.014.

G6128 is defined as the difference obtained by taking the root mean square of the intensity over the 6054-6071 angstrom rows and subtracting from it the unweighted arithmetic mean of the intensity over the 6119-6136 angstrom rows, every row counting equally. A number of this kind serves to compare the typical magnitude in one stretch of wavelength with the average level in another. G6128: 1.5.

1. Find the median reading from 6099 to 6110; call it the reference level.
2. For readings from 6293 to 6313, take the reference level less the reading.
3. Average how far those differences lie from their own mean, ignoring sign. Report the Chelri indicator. 0.13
